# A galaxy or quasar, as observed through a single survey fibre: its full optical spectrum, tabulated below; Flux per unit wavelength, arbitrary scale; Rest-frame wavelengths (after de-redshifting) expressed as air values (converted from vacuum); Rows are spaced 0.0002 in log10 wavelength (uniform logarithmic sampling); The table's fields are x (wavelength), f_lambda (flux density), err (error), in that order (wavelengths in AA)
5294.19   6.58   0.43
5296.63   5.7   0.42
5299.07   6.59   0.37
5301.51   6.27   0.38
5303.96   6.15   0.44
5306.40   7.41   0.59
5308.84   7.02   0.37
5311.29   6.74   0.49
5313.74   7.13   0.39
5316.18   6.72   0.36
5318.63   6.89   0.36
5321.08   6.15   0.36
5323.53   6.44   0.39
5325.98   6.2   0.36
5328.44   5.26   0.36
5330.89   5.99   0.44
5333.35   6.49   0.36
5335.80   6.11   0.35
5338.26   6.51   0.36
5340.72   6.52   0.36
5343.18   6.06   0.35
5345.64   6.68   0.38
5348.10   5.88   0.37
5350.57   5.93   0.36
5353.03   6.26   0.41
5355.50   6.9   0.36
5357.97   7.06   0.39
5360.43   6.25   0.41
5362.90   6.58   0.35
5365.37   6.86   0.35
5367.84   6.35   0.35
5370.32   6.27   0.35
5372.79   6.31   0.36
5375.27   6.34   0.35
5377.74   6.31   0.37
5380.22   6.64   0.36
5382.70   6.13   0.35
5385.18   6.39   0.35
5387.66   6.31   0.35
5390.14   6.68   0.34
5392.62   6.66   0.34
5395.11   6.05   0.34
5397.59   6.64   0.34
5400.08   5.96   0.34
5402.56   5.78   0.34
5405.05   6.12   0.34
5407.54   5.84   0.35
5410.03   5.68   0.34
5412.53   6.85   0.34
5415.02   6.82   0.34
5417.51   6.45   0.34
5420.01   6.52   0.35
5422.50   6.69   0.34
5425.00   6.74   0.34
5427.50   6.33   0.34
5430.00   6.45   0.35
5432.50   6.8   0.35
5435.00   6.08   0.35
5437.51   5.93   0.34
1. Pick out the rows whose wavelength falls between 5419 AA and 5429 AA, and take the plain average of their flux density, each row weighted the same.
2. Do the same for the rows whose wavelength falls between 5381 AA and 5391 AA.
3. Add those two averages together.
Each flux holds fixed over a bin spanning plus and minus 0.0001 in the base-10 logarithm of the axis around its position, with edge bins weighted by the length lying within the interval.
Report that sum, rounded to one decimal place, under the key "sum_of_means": 12.9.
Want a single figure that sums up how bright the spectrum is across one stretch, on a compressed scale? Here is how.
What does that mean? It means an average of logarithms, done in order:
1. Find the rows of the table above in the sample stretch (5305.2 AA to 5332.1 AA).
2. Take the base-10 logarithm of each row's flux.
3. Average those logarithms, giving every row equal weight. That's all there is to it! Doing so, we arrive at 0.814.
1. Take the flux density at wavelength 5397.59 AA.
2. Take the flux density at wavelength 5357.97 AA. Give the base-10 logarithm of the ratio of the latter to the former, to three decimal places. 0.027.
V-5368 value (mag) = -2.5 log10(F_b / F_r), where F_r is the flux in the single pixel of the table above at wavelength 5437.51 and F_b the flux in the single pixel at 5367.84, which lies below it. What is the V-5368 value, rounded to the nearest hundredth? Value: -0.07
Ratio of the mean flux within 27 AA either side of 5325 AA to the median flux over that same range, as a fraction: 0.992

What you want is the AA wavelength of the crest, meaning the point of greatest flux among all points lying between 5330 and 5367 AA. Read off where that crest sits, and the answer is 5357.97 AA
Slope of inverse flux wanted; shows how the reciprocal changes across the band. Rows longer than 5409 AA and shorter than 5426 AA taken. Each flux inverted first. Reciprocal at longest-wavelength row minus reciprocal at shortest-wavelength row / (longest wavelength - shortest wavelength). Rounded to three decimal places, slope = -0.002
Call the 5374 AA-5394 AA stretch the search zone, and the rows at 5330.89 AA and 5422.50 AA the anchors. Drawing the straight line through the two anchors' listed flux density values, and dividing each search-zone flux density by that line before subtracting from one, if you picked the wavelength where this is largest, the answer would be 5382.70 AA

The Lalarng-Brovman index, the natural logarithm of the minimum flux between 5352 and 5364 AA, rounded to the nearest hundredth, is 1.83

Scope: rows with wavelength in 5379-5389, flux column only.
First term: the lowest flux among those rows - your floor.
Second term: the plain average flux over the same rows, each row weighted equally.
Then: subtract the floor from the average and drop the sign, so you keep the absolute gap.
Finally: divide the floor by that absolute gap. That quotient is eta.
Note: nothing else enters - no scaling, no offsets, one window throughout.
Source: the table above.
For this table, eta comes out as 26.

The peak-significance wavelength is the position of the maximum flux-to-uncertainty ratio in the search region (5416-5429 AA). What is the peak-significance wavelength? 5425.00 AA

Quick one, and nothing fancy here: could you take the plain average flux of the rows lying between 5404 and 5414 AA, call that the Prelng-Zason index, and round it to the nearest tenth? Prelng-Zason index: 6.1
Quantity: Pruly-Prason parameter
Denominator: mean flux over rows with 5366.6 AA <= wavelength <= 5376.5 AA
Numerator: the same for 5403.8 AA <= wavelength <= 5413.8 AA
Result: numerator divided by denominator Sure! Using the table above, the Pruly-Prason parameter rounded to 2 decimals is 0.97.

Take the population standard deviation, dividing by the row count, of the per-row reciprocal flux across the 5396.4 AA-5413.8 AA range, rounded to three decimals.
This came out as 0.011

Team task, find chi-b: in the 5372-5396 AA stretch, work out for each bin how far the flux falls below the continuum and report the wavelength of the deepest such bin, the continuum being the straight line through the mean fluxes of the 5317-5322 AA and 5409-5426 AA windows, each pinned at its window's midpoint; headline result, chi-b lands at 5395.11 AA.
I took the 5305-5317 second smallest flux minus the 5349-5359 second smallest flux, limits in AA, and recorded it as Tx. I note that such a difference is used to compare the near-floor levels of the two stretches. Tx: 0.5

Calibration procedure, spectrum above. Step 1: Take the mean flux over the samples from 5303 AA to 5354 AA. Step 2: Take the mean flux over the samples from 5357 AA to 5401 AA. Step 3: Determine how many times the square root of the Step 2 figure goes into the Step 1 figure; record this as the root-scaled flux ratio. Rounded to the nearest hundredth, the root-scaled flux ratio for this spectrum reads 2.53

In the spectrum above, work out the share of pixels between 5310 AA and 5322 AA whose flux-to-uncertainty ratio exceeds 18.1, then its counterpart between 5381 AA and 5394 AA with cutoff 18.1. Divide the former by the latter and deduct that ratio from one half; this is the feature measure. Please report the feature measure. -0.50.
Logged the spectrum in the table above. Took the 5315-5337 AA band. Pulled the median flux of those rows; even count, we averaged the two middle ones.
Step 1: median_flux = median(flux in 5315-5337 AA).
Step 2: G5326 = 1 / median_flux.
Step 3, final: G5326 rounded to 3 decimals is 0.161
